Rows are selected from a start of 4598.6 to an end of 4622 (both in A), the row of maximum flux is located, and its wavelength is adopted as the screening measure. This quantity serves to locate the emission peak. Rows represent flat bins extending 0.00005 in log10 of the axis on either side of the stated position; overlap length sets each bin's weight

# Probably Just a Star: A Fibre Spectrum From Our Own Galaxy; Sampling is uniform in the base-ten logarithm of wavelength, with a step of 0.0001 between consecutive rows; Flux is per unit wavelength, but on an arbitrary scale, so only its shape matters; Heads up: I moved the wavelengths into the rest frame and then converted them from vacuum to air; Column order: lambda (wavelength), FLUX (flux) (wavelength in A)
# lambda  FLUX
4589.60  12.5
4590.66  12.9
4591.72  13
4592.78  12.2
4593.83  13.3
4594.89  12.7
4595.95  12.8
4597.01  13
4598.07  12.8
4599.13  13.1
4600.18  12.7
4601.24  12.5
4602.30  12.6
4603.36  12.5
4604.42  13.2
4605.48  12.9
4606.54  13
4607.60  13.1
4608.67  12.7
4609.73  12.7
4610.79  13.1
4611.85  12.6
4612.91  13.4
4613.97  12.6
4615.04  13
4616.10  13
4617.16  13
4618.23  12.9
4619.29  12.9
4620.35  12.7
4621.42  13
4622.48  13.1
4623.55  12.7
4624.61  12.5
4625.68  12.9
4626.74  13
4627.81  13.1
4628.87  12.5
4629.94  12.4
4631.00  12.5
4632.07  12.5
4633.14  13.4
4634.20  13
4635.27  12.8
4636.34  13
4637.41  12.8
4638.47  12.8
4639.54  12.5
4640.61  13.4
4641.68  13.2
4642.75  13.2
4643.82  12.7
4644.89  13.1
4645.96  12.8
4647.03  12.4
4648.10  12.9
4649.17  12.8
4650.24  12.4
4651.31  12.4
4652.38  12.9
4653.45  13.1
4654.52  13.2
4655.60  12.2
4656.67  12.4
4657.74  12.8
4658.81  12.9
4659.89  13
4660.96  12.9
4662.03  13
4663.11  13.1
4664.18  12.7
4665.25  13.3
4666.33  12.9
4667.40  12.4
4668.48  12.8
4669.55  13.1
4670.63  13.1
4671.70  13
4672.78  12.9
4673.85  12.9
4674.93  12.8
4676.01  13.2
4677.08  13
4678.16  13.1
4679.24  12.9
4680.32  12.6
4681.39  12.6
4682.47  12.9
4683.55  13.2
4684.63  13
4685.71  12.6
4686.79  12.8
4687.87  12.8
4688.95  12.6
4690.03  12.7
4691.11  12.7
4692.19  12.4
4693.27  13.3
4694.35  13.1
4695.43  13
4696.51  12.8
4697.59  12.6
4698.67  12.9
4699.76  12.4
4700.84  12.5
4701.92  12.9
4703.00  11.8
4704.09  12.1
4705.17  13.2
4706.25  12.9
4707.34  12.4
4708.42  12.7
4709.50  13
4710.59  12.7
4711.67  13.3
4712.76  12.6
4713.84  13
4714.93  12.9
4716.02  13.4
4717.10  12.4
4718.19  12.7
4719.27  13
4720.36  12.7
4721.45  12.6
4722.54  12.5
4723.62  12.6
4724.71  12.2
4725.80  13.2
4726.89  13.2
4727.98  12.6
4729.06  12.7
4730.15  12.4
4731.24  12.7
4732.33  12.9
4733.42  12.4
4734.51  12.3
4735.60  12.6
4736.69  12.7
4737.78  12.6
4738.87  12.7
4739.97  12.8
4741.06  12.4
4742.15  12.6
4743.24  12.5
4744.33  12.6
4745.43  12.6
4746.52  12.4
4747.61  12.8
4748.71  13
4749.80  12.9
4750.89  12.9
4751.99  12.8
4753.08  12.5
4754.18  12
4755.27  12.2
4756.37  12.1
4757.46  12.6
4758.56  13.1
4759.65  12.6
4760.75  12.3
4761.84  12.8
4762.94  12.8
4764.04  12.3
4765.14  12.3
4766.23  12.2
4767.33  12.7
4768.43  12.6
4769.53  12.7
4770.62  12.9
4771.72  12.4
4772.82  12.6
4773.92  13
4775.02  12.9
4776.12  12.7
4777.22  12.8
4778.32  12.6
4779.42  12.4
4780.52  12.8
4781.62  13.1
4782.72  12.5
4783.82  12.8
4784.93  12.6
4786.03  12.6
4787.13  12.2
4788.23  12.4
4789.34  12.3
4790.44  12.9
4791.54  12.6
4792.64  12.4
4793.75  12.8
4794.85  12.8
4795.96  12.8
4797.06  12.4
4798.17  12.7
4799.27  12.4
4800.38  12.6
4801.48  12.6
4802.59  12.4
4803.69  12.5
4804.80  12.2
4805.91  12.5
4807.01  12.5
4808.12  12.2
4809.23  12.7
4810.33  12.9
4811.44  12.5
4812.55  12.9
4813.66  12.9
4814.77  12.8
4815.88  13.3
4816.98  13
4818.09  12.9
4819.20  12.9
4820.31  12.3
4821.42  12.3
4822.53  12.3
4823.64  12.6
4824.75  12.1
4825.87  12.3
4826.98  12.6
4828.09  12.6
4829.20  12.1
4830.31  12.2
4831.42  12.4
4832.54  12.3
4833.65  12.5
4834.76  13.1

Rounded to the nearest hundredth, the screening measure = 4612.91 A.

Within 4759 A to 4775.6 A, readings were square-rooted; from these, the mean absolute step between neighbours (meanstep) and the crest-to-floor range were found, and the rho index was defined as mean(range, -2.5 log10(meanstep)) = 1.87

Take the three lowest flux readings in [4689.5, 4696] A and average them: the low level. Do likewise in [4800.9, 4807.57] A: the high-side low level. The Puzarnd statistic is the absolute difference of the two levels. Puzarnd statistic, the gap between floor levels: 0.23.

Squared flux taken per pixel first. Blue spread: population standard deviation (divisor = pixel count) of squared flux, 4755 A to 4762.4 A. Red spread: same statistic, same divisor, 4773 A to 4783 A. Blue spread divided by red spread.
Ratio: 1.50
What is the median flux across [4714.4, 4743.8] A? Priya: 12.6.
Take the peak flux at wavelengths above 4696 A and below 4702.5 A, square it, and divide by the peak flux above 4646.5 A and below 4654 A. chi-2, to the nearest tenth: 12.7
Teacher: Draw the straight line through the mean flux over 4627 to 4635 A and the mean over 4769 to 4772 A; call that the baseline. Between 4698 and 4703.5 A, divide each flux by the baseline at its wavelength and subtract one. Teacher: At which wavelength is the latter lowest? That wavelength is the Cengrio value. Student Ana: 4703.00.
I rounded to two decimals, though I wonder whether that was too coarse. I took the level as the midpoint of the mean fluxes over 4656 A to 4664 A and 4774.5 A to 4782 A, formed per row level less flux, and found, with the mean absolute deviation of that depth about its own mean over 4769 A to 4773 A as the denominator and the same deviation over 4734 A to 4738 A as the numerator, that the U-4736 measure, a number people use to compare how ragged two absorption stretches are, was 0.83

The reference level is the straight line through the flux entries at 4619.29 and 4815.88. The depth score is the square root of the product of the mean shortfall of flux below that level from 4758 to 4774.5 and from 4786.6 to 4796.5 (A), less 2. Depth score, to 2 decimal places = -1.38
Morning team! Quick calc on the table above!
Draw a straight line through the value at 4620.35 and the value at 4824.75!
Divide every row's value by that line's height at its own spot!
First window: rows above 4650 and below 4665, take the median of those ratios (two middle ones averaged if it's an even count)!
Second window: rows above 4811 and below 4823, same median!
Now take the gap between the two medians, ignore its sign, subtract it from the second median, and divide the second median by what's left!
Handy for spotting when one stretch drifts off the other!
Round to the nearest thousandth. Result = 1.038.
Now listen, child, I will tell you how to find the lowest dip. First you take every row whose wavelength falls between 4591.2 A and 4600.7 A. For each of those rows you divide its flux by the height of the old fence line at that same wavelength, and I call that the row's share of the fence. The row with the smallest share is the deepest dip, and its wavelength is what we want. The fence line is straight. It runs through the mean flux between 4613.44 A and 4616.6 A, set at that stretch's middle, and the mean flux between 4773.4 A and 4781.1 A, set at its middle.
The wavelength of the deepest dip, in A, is 4592.78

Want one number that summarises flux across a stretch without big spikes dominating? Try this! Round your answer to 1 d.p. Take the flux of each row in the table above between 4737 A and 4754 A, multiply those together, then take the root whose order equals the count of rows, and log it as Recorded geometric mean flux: 12.7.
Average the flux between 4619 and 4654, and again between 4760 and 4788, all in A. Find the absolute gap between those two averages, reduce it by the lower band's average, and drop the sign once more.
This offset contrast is 12.62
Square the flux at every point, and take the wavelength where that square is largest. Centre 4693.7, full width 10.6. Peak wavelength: 4693.27 A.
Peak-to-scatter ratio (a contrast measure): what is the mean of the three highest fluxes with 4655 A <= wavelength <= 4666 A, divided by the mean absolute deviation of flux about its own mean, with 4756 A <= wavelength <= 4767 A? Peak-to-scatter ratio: 49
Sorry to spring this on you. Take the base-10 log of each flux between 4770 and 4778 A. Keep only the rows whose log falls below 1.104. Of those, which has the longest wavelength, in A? 4776.12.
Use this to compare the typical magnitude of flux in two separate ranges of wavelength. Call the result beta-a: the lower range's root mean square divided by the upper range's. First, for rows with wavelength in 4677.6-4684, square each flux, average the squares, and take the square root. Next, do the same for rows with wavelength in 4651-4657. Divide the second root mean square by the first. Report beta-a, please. 0.99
